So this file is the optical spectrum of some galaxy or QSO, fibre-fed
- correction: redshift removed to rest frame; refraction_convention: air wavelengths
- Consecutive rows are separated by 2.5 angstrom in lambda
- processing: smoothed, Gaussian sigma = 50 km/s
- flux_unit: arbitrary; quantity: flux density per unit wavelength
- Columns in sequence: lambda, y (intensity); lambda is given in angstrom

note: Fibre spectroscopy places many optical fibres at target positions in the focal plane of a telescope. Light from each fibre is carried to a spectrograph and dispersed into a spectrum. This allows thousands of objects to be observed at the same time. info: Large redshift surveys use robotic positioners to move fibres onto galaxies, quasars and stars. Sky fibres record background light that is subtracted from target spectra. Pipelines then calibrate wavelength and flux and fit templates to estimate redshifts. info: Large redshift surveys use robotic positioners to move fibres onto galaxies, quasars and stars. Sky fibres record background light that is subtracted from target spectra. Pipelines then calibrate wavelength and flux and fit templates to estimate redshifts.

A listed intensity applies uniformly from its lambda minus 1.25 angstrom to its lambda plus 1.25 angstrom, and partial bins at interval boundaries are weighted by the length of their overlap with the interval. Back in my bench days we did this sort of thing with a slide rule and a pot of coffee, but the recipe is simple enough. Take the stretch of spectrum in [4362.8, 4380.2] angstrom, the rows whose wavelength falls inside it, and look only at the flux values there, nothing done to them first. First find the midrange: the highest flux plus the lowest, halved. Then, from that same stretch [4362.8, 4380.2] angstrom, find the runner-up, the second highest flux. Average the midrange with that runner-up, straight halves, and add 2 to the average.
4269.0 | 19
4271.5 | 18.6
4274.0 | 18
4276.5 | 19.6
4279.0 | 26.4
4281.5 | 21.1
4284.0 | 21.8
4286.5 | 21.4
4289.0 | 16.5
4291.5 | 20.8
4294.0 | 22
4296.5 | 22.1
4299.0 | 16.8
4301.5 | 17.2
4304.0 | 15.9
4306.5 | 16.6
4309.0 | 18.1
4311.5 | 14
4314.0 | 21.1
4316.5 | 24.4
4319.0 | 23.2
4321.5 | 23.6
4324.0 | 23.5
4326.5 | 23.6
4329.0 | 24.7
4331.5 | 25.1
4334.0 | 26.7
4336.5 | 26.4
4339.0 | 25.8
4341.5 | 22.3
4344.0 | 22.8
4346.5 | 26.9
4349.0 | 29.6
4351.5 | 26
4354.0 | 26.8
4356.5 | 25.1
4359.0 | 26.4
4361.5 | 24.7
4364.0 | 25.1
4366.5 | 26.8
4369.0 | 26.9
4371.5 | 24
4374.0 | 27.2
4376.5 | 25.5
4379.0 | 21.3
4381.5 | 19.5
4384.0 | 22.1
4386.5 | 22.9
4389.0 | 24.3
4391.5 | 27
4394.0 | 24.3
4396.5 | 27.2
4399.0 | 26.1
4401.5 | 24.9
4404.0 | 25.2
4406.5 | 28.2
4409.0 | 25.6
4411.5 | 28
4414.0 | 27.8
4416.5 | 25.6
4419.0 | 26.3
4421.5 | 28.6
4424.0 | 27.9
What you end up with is 27.6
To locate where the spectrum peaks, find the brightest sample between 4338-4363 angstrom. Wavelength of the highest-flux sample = 4349.0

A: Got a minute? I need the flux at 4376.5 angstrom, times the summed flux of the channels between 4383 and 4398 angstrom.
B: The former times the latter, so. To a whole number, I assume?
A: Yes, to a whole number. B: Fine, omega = 3769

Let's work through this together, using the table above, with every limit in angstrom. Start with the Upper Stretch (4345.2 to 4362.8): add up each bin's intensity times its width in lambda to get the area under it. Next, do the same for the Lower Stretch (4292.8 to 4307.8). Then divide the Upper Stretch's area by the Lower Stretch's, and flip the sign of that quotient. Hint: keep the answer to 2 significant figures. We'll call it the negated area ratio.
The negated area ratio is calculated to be -1.7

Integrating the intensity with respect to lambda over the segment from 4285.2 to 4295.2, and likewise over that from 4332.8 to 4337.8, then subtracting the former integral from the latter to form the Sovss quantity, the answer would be -69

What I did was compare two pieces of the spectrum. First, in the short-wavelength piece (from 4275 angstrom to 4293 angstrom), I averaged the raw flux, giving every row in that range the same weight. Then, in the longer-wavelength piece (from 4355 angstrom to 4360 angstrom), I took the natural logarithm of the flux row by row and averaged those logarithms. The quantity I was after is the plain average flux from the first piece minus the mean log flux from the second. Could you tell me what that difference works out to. 18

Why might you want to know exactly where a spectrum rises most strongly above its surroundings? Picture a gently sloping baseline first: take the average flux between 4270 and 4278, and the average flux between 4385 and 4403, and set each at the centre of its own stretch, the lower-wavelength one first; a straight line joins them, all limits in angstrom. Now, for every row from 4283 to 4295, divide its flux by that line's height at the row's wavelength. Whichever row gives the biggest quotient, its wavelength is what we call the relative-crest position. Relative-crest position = 4284.0 angstrom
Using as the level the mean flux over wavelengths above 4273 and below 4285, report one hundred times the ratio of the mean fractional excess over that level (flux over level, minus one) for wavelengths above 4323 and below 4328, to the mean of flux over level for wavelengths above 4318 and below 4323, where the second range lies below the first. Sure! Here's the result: 9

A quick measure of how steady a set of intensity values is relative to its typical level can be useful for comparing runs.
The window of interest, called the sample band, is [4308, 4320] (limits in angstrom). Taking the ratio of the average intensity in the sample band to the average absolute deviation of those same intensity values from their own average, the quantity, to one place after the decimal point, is 6.1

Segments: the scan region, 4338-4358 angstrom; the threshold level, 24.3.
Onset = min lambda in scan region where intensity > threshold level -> 4339.0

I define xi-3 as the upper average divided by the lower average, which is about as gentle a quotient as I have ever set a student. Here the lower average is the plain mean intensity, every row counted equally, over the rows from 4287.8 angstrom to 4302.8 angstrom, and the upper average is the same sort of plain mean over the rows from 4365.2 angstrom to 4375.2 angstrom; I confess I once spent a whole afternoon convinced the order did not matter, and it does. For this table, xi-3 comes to 1.36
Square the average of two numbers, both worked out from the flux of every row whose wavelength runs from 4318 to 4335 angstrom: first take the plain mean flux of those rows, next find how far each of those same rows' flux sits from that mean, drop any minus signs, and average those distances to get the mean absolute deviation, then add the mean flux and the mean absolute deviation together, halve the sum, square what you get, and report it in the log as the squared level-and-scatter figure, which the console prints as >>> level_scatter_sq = 160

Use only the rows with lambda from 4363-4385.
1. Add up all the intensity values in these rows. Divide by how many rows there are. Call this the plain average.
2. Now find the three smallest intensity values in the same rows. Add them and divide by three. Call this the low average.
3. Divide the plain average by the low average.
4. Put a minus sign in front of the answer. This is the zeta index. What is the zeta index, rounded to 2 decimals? -1.16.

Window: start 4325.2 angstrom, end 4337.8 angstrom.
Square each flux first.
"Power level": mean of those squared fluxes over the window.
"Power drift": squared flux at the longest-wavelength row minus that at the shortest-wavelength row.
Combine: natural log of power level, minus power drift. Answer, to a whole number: -134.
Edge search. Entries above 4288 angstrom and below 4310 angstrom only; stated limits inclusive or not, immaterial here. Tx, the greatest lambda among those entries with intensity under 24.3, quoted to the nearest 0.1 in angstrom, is 4309.0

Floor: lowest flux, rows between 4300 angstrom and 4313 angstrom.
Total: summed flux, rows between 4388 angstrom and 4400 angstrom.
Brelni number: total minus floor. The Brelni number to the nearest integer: 115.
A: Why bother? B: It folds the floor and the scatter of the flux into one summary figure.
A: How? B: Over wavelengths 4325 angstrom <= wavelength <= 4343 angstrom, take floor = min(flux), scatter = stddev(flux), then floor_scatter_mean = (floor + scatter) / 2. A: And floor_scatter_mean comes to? 11.9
